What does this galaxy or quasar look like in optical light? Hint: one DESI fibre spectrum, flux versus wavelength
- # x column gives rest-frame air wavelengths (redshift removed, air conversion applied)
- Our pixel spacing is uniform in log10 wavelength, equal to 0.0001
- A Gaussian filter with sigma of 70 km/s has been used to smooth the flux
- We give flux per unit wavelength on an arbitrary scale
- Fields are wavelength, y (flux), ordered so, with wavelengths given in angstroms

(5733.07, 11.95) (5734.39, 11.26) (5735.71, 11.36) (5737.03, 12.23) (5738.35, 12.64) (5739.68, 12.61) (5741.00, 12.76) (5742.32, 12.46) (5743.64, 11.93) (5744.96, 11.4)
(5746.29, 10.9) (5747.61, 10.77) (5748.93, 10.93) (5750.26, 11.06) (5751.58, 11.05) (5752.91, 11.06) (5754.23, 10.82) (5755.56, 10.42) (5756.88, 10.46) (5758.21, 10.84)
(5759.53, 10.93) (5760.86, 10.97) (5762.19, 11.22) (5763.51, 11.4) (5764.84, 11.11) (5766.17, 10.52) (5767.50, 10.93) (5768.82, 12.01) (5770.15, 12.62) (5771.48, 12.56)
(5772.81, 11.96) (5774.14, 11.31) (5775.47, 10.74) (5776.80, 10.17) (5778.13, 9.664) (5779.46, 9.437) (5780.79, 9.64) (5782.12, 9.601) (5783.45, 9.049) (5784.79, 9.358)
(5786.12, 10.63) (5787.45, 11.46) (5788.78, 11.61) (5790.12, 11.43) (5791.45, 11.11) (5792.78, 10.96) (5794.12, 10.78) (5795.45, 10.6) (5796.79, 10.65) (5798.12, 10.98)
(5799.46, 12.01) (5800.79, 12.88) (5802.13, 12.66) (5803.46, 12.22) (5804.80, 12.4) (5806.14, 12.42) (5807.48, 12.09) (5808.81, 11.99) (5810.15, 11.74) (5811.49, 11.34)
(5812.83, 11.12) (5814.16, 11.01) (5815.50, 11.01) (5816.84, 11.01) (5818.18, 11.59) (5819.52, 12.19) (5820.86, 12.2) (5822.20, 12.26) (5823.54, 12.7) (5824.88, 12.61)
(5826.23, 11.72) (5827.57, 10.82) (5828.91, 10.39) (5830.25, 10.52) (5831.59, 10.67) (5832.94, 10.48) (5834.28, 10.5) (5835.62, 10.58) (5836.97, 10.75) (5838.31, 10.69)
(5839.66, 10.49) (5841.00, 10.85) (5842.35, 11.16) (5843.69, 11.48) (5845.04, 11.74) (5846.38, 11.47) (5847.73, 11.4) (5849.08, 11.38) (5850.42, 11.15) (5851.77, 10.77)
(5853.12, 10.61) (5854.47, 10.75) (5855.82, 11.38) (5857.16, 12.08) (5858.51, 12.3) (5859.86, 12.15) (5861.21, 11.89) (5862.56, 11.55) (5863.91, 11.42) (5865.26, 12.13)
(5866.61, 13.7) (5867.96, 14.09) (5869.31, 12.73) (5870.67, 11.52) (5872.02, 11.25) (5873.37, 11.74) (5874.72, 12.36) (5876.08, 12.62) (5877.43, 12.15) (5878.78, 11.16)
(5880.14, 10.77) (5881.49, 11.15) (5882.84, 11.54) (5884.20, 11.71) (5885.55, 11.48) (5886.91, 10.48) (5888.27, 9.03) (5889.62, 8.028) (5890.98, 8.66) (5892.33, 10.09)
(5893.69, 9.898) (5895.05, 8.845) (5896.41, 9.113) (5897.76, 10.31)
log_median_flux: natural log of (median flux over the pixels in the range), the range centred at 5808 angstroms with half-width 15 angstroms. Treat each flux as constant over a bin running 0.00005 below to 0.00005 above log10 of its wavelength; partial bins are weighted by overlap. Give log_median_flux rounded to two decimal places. 2.47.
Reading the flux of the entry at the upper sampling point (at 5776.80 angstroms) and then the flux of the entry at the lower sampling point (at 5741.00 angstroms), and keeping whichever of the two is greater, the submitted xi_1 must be 12.8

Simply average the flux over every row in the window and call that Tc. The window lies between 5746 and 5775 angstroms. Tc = 11.2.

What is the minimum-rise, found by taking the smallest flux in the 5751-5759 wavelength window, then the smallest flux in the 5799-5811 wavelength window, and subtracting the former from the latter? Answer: 1.3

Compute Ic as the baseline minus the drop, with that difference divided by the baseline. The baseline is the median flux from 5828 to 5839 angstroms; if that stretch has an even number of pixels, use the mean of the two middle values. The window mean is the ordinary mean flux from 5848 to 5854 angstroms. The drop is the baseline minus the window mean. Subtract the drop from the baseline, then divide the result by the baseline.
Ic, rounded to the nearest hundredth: 1.04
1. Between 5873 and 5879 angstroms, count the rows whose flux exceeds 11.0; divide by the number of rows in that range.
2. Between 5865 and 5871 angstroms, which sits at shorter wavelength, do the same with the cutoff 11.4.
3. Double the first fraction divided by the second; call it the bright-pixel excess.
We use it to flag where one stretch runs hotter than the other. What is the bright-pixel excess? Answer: 2.0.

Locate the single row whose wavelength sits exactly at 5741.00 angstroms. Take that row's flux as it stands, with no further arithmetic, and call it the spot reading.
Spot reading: 12.76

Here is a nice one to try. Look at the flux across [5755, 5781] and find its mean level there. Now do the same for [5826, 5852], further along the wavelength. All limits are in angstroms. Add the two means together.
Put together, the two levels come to 21.9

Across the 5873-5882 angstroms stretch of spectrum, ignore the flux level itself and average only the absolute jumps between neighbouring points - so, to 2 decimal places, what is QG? 0.52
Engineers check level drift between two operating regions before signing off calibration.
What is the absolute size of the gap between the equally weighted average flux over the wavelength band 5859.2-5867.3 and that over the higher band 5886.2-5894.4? 2.8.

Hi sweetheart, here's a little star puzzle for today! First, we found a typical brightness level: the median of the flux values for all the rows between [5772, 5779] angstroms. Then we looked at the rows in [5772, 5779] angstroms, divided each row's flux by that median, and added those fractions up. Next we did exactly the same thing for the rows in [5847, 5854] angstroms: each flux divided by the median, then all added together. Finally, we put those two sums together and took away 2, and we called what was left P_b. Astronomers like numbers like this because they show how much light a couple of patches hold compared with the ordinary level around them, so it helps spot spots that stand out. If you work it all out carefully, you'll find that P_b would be 8.2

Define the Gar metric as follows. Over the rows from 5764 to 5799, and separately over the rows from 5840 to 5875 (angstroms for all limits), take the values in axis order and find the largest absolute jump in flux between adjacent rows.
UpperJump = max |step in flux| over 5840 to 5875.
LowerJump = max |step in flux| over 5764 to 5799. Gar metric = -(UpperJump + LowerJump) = -2.8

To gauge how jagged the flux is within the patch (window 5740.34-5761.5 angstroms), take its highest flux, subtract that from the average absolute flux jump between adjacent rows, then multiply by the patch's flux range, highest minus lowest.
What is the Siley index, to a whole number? -29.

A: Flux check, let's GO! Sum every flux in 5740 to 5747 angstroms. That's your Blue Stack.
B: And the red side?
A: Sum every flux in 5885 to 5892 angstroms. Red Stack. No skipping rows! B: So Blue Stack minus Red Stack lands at 11.8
